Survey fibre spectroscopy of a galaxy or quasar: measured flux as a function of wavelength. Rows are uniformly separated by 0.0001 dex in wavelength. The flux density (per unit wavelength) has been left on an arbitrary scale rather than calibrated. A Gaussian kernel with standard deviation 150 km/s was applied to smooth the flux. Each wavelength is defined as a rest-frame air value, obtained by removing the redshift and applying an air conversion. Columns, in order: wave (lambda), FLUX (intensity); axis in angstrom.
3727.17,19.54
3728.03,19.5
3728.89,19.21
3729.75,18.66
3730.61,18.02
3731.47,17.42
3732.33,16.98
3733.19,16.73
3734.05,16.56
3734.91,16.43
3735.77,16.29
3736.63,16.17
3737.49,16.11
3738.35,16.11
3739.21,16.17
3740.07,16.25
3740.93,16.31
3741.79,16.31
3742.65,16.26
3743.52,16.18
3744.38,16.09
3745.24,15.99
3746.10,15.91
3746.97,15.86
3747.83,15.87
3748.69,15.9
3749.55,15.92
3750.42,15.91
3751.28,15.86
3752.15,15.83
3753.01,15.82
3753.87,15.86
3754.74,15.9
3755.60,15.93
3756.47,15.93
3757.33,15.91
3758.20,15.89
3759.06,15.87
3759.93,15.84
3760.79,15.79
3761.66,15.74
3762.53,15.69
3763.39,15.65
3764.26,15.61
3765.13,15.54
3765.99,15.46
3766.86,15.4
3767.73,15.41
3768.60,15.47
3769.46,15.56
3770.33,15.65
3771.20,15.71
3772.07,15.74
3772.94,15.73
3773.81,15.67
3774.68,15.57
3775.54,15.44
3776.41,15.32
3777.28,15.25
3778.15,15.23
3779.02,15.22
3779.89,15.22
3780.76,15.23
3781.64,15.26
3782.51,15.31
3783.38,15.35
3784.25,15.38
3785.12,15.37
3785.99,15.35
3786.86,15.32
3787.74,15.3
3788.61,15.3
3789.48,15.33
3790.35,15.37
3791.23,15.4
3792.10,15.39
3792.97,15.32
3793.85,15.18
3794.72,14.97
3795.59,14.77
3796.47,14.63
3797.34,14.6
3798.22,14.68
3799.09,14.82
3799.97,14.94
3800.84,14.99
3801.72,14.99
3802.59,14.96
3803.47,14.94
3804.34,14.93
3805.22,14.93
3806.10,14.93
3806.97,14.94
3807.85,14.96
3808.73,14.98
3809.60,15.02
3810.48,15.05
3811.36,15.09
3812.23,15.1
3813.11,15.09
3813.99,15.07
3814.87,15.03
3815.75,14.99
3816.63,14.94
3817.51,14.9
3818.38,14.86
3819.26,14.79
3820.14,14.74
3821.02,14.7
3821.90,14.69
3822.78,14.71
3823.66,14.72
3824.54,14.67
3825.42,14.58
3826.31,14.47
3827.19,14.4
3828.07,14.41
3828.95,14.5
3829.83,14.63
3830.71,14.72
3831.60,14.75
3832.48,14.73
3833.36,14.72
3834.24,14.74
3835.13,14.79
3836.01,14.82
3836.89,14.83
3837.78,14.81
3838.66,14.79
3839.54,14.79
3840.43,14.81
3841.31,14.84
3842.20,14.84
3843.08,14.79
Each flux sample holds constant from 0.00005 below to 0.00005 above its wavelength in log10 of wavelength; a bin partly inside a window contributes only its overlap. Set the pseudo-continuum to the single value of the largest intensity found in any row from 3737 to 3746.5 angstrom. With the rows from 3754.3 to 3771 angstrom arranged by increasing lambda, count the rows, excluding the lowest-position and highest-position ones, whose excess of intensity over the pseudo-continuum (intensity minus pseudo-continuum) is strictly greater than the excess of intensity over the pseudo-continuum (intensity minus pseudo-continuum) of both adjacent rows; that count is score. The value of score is 0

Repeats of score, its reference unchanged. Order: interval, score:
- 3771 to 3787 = 2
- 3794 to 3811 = 0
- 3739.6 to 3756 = 1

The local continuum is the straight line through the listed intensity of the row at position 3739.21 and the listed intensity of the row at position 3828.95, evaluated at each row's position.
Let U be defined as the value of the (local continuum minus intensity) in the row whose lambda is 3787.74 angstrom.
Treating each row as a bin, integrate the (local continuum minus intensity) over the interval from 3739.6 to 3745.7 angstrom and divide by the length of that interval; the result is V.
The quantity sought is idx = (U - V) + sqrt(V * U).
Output 0.113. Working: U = -0.033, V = -0.091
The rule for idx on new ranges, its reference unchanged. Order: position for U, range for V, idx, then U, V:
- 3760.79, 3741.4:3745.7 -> 0.092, -0.022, -0.074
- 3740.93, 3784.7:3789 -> -0.040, -0.172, -0.045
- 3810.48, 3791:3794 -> 0.124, -0.206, -0.152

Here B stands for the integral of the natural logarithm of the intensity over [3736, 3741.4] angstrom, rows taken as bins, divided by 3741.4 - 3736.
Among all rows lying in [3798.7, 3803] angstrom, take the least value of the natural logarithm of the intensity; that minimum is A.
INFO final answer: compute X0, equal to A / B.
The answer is 0.97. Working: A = 2.696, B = 2.79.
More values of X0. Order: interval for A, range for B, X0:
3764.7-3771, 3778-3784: 1.00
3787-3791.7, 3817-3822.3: 1.01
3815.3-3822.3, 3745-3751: 0.97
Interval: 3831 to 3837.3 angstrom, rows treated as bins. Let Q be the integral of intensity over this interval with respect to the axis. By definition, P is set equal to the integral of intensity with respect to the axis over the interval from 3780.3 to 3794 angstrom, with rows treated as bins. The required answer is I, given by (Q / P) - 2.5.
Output -2.06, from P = 210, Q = 93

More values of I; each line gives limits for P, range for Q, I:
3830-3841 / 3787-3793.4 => -1.90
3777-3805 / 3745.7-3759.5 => -1.98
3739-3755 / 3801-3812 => -1.86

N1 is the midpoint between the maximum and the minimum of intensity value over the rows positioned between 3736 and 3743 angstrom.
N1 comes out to 16.2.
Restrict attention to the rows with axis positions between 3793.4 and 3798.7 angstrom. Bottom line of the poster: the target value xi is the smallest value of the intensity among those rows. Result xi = 14.6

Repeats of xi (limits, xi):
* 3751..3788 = 15.22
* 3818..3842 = 14.4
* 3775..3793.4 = 15.22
